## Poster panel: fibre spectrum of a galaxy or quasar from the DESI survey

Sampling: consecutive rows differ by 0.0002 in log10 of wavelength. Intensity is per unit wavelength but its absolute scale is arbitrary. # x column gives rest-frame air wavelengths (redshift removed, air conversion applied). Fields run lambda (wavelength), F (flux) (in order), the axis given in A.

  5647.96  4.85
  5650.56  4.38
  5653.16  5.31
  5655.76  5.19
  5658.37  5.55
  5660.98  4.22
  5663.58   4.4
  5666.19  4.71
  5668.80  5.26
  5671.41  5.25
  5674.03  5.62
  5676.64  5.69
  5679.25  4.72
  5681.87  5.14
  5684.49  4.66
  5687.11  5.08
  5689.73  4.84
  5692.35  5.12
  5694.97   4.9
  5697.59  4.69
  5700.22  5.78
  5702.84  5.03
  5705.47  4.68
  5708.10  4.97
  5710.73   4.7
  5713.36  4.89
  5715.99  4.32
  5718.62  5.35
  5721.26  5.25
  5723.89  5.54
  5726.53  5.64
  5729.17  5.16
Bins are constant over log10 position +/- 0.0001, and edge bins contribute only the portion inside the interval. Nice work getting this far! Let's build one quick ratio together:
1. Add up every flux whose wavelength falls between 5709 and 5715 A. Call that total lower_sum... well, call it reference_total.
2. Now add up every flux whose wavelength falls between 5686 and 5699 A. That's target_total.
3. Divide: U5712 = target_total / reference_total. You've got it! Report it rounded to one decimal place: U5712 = 2.6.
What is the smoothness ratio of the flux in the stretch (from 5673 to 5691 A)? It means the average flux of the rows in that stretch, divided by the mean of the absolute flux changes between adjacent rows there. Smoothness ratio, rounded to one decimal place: 11.8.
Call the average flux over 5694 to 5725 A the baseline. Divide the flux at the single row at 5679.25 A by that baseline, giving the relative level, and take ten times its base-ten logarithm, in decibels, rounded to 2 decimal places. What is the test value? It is -0.26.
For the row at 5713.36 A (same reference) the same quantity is -0.10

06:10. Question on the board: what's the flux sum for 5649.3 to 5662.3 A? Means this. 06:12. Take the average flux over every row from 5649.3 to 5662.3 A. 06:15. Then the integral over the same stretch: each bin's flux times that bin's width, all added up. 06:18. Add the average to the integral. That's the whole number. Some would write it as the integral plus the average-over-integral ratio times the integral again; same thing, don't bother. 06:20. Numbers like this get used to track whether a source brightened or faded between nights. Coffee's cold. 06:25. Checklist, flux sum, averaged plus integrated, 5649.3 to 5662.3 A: 69.1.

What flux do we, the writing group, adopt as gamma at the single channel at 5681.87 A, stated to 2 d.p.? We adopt 5.14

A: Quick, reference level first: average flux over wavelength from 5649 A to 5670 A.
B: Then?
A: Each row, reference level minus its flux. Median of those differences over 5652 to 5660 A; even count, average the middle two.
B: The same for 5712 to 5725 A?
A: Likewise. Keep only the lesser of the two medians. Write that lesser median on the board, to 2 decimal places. -0.43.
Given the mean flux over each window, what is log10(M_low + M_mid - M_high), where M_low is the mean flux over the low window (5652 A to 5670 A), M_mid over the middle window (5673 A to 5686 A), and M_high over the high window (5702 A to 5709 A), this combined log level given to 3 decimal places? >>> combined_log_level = 0.718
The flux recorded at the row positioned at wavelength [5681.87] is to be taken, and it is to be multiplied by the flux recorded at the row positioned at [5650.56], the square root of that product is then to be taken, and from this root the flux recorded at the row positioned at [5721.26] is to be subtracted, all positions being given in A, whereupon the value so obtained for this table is -0.51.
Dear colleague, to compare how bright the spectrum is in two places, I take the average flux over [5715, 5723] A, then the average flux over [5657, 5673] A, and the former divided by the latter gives 1.02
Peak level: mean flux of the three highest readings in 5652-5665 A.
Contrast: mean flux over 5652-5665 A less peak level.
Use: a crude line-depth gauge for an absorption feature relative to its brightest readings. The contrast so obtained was -0.42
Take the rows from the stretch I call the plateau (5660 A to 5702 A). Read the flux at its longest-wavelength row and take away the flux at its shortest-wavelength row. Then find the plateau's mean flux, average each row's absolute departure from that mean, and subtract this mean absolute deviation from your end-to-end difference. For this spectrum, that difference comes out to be 1.2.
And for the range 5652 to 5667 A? -1.1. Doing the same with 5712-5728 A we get 0.4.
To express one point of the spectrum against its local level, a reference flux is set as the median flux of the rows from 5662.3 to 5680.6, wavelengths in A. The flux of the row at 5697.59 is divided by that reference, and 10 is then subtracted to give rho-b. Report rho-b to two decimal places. -9.11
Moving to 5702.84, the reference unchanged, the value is -9.04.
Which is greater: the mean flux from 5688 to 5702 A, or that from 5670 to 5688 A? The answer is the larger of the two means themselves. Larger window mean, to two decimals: 5.17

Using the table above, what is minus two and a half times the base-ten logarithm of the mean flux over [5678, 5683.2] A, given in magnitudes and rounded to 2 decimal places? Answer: -1.73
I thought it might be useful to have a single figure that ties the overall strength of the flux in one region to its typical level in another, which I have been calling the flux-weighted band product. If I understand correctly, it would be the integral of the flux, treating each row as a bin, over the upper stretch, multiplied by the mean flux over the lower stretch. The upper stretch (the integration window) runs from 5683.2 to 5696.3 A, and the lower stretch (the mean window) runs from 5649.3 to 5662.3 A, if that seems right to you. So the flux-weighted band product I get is 318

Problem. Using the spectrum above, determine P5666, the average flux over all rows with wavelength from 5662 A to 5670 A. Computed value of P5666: 4.8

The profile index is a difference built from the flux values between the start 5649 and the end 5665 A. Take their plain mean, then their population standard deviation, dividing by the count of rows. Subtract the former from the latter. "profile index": -4.32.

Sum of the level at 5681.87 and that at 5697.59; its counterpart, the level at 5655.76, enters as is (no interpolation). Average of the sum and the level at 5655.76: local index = 7.51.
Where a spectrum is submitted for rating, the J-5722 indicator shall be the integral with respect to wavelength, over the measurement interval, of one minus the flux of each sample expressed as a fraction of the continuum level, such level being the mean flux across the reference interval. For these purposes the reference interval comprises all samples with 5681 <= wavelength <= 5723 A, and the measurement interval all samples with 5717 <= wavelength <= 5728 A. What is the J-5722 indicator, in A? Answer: -1.0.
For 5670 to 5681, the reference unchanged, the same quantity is -0.8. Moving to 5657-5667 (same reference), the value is 0.5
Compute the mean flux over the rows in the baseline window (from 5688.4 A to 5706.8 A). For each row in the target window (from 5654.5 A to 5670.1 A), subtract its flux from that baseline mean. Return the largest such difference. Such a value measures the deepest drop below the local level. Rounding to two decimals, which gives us 0.79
